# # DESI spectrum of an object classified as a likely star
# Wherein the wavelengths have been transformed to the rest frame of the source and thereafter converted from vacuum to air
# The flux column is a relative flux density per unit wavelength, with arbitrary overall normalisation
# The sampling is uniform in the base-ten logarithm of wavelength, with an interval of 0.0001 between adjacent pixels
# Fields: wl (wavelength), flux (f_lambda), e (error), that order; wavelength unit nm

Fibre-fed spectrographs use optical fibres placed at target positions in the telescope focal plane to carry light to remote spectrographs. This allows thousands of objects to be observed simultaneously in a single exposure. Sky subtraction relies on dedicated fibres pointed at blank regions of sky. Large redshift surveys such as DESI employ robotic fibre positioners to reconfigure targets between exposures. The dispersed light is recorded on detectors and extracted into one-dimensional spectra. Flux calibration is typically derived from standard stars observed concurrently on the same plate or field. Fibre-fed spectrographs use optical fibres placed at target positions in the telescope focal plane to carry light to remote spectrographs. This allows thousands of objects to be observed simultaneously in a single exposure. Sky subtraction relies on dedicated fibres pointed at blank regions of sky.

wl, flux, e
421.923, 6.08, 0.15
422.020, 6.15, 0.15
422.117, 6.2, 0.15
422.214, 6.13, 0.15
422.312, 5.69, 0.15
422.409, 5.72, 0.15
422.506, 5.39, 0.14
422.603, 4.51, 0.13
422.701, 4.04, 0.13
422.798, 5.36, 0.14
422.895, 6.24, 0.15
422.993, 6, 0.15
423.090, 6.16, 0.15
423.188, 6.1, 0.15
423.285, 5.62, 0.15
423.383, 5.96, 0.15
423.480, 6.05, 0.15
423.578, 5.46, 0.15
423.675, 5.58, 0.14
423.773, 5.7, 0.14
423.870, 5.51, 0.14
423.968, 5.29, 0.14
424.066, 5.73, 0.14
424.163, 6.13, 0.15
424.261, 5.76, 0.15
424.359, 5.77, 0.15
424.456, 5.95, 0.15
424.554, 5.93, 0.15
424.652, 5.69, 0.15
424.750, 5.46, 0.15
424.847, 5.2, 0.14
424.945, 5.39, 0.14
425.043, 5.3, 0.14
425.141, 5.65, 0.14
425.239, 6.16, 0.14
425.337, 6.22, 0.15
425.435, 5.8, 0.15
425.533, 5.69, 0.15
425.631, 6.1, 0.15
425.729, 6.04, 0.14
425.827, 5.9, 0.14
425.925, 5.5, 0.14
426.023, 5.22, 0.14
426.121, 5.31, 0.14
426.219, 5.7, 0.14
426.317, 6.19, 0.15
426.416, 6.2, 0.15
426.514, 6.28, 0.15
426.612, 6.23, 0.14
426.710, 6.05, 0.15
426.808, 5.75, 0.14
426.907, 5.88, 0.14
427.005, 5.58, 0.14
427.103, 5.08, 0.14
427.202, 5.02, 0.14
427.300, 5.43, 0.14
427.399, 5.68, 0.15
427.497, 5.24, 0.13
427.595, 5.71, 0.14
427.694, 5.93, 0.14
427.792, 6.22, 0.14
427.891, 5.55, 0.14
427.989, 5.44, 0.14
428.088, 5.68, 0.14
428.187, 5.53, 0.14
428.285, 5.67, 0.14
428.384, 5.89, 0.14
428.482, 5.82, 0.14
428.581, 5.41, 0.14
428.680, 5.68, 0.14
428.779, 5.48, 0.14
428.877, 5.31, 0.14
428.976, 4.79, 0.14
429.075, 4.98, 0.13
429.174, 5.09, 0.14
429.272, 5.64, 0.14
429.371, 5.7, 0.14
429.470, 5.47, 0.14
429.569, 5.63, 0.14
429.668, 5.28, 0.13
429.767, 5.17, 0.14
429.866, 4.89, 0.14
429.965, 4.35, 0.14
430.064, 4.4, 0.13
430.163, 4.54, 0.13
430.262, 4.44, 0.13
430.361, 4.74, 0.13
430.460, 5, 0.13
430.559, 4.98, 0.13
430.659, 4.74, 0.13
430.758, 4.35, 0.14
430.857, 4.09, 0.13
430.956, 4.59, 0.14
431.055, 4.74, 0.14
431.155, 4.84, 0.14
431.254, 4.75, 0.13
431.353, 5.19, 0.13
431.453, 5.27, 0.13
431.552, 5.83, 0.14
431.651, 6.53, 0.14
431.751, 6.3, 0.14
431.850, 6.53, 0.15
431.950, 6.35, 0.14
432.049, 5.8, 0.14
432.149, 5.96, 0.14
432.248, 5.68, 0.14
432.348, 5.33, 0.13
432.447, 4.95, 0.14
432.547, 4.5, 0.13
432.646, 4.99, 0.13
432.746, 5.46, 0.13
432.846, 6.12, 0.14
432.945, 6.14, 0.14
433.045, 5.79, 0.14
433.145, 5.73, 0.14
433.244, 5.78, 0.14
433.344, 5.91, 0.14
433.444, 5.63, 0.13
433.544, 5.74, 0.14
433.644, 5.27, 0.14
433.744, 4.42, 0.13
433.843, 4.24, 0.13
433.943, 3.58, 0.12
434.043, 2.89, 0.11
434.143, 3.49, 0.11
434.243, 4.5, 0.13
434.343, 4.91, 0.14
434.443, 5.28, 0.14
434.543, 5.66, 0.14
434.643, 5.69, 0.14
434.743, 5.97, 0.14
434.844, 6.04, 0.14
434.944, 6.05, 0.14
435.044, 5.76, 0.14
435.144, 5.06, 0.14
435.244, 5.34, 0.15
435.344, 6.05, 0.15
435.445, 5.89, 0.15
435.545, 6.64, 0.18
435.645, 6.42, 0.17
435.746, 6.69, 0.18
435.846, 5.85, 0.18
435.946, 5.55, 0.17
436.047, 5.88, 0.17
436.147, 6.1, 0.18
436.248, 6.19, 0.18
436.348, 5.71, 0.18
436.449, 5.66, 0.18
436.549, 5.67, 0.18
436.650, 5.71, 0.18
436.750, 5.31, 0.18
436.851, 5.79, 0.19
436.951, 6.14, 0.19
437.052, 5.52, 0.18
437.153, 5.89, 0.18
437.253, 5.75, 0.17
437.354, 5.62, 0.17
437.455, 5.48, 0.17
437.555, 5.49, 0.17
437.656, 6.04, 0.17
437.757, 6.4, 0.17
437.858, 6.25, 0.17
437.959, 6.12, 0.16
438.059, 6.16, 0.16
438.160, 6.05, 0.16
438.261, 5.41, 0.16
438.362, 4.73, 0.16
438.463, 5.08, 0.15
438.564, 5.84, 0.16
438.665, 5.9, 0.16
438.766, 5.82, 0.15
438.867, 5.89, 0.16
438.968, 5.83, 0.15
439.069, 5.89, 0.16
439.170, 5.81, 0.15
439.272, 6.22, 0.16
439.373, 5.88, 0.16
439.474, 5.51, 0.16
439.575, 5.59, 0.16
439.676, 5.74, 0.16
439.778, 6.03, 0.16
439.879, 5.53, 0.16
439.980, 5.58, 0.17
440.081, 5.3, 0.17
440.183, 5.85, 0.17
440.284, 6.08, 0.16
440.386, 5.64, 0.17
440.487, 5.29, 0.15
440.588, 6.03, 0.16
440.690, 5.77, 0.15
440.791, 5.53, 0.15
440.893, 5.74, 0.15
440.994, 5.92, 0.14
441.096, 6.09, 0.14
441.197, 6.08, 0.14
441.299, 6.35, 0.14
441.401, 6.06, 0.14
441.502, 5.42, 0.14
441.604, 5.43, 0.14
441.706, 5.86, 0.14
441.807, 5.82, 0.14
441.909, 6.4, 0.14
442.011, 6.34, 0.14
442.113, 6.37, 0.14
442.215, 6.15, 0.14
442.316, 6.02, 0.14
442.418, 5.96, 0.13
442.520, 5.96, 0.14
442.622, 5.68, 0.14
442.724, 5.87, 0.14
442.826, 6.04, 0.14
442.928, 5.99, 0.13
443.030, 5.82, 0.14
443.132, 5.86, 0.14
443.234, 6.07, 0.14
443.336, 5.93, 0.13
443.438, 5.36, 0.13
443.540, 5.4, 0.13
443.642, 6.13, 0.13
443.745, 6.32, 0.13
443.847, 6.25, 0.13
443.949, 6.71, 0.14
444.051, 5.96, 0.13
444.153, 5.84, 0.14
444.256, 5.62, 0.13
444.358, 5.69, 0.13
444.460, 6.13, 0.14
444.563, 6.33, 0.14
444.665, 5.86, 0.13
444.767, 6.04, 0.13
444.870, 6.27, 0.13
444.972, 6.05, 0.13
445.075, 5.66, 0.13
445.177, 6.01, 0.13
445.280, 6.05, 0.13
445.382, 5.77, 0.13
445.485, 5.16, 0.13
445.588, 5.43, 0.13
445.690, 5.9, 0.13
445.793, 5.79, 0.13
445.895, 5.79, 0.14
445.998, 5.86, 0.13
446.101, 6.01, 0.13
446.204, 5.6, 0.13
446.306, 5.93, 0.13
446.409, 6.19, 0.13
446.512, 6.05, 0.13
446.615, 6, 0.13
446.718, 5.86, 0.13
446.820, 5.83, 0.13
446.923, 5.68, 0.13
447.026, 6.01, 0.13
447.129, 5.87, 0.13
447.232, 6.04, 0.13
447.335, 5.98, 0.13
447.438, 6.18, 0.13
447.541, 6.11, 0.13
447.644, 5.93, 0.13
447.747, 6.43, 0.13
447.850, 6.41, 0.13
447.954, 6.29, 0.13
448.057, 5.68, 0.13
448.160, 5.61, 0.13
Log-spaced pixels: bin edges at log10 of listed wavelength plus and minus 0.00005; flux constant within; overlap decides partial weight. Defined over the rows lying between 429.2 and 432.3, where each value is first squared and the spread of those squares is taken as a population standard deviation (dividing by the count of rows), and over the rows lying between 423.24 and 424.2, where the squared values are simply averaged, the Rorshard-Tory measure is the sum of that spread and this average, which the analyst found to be 40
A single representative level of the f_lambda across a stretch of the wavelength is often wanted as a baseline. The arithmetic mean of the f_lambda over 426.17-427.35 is 5.78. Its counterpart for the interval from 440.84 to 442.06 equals 5.96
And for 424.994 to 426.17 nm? 5.74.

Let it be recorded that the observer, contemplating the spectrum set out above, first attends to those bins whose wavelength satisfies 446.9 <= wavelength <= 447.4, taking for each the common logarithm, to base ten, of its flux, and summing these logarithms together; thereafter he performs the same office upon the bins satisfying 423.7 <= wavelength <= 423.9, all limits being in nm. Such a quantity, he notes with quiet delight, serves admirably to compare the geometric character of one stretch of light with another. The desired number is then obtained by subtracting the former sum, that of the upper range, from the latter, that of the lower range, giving -2.4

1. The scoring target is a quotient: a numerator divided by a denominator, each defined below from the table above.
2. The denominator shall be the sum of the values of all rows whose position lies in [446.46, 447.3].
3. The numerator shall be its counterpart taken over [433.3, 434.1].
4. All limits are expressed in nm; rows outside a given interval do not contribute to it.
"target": 0.80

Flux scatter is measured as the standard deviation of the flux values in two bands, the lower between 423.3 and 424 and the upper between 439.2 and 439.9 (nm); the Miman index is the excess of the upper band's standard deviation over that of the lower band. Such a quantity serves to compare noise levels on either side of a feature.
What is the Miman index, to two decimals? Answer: 0.00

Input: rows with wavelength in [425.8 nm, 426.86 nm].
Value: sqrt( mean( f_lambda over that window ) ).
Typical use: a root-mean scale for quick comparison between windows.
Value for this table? 2.418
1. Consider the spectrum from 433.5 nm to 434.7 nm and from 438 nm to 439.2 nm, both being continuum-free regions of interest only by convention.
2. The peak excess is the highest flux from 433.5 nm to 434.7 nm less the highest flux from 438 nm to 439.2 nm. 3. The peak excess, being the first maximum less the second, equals -0.42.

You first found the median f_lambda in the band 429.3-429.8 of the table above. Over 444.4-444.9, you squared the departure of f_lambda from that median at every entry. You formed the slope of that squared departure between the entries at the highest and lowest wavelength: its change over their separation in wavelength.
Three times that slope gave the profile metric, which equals 1.5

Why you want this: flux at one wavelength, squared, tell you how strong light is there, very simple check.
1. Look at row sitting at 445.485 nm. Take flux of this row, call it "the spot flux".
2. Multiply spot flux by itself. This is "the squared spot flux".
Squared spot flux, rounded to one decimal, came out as 26.6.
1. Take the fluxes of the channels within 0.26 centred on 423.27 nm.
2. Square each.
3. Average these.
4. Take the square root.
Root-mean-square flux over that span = 5.90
